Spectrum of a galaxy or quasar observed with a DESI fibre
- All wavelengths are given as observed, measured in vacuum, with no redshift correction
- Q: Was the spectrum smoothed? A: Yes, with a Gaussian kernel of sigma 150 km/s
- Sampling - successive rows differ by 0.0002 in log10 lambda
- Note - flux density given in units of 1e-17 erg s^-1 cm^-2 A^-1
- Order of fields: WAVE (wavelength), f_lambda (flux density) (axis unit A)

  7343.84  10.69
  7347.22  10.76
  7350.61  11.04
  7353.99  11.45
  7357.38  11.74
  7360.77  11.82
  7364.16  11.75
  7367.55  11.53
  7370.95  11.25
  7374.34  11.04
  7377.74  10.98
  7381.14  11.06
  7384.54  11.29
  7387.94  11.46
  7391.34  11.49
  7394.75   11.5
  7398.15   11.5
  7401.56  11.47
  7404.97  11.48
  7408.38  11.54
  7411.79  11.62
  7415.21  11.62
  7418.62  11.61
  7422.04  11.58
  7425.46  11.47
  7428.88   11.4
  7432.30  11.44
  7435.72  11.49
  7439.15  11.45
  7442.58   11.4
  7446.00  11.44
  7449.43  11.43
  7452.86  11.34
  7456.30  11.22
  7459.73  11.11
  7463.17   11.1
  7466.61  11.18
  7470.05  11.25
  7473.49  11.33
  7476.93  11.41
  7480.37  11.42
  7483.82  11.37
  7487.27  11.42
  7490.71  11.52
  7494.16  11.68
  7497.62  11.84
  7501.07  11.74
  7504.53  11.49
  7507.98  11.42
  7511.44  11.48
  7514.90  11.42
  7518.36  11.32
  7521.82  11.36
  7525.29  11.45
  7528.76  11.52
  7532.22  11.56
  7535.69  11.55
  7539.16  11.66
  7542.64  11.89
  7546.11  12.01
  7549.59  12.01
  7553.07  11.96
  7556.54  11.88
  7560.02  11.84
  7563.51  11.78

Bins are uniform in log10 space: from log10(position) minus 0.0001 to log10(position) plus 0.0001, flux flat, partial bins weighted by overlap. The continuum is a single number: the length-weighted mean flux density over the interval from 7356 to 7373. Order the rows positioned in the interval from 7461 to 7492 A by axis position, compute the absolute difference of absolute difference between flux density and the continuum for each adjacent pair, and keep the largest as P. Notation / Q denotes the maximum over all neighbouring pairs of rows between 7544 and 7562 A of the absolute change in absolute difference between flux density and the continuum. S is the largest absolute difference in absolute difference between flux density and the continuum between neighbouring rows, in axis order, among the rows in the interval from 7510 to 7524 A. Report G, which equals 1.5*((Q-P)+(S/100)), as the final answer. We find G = -0.03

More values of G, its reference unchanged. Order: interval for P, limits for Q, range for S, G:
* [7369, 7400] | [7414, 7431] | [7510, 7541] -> -0.18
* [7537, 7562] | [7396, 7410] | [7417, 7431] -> -0.25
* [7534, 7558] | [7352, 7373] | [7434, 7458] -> 0.08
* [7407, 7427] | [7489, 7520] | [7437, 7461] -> 0.08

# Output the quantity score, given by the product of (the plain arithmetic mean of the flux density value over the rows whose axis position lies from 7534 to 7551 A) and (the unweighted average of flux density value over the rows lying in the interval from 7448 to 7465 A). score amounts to 133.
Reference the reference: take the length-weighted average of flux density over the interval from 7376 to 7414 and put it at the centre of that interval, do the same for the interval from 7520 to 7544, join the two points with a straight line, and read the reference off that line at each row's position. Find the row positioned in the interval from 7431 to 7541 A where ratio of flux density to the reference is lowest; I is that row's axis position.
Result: 7463.17 A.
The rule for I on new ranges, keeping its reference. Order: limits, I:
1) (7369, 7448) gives 7377.74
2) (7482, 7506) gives 7483.82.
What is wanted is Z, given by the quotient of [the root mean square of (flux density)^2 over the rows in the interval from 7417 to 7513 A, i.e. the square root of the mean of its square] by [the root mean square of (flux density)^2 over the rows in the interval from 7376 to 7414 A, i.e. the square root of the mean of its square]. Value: 1.01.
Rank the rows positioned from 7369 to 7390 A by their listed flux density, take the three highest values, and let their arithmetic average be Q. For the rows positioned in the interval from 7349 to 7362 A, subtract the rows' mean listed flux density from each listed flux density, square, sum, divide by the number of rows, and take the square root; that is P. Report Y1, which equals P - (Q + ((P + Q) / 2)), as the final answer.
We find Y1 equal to -16.8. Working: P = 0.31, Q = 11.3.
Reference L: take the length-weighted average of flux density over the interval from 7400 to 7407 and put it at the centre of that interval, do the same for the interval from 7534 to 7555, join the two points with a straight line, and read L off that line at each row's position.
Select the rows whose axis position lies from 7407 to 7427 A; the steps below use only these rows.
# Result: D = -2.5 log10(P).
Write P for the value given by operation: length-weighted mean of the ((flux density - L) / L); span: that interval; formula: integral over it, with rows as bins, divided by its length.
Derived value 5.7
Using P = 0.005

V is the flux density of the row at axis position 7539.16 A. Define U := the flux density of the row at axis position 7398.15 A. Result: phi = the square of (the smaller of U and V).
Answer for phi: 132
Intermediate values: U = 11.5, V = 11.66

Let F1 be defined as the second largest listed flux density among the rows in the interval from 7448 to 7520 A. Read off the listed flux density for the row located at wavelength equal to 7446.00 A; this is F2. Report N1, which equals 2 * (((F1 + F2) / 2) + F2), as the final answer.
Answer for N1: 46.1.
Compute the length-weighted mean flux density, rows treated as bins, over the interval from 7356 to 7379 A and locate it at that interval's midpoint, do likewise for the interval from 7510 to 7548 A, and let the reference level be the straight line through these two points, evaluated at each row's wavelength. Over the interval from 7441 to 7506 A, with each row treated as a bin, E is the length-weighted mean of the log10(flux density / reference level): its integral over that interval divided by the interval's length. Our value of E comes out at -0.005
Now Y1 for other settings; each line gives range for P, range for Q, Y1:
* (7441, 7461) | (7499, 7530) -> -17.3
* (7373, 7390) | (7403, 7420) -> -17.3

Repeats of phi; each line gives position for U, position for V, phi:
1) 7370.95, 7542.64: 127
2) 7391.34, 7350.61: 122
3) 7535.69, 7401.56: 132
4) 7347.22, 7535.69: 116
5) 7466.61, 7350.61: 122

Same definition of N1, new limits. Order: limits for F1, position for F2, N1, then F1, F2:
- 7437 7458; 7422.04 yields 46.2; 11.44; 11.58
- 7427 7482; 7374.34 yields 44.6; 11.45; 11.04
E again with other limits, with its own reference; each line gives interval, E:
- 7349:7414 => -0.001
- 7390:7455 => 0.000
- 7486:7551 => 0.001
